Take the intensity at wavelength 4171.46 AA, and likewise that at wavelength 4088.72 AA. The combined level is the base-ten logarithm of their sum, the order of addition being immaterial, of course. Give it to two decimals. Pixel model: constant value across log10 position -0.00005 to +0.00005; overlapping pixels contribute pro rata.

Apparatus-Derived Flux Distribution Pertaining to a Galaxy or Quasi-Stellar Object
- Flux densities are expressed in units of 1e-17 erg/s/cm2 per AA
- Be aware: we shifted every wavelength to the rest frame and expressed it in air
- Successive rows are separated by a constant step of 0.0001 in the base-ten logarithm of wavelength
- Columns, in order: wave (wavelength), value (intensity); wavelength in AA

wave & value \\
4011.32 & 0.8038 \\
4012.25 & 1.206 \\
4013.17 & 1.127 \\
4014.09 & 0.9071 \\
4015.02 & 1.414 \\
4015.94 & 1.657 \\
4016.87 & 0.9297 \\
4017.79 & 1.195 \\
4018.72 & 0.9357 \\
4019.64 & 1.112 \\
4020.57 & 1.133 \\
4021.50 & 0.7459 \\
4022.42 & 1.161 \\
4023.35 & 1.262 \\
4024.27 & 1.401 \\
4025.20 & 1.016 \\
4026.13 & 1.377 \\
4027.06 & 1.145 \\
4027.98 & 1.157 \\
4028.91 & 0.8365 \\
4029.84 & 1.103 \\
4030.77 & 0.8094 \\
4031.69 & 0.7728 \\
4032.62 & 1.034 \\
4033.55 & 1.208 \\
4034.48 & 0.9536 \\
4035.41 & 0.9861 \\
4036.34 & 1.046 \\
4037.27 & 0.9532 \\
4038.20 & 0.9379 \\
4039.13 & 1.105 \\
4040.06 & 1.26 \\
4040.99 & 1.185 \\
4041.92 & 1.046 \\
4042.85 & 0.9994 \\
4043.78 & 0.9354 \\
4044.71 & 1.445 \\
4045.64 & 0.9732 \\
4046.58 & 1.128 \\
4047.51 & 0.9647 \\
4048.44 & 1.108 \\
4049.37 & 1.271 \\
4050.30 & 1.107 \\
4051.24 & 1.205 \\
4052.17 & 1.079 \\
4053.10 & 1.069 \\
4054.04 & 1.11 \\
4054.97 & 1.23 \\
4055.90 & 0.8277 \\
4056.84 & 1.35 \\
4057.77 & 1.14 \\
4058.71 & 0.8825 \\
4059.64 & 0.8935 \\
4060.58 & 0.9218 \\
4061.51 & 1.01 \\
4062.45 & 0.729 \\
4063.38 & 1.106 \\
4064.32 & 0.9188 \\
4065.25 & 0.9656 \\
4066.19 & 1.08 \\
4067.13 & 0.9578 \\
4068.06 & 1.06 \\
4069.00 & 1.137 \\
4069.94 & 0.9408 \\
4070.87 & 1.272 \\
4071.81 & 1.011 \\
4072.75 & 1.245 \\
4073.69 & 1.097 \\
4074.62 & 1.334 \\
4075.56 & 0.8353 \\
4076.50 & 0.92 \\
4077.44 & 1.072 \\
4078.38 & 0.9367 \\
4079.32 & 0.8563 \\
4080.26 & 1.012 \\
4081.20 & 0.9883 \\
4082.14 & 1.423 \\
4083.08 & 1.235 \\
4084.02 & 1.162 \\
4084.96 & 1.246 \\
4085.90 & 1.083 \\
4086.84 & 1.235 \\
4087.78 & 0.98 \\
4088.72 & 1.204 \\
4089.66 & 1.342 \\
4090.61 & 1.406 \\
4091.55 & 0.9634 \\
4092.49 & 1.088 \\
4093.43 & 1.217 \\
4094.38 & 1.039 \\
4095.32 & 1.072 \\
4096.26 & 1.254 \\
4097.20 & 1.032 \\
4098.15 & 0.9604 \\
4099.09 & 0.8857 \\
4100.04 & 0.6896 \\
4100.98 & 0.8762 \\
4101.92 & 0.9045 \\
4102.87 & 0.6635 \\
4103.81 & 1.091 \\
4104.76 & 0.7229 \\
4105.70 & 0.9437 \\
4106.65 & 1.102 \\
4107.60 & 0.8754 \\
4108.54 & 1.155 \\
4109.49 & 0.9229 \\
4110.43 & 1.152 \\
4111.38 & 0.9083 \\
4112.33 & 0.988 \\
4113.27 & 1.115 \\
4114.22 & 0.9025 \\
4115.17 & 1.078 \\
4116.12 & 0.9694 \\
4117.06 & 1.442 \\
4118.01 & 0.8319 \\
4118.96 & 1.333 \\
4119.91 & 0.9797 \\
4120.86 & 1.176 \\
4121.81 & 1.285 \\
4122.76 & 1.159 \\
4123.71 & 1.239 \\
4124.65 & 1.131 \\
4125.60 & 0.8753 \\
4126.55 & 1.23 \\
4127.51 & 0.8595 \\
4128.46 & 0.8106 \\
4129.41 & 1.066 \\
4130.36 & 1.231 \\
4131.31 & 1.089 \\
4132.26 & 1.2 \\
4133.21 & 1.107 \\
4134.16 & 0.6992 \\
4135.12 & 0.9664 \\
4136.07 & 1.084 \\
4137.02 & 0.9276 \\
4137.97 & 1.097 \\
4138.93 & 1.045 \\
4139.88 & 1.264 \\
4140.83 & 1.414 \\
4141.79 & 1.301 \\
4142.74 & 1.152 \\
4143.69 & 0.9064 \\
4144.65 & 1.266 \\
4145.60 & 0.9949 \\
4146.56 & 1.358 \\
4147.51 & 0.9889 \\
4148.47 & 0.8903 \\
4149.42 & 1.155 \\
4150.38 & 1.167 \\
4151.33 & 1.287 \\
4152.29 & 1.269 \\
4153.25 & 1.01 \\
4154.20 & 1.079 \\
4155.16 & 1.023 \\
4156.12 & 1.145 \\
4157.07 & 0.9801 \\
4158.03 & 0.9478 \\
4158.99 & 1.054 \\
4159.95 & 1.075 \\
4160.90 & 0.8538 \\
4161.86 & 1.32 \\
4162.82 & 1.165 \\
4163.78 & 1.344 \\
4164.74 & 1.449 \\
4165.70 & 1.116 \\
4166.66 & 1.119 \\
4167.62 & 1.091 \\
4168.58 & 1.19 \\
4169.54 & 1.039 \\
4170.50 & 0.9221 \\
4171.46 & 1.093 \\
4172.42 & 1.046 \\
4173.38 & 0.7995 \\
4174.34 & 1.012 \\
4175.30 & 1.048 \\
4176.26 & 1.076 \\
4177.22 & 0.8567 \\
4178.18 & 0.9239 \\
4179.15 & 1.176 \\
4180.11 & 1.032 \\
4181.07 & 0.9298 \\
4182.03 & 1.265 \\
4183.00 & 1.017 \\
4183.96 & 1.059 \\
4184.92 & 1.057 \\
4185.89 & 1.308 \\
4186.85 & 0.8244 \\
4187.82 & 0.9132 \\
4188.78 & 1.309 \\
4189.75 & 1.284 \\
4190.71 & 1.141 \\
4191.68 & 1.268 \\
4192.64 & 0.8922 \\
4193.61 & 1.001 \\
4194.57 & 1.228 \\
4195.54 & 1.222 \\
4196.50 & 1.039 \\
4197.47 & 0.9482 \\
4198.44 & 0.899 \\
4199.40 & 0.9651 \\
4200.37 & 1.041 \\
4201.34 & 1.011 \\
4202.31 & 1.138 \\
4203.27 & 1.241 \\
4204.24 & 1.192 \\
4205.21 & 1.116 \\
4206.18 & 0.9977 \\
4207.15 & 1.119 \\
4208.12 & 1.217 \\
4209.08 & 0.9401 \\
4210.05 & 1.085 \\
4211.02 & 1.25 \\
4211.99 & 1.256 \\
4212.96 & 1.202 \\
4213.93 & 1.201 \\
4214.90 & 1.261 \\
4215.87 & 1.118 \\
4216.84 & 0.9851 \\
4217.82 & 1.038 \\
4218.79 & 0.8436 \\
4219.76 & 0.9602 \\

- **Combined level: 0.36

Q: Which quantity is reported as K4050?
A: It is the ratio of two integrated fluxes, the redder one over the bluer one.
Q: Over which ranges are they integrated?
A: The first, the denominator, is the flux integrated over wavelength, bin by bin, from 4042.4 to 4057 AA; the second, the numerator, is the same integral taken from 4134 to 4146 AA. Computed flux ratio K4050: 0.8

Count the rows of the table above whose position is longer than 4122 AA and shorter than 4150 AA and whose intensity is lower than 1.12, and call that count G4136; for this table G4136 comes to 16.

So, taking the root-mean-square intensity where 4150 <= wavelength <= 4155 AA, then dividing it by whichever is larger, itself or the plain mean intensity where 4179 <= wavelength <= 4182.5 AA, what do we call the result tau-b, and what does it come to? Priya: 1.00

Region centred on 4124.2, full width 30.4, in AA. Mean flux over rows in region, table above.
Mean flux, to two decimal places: 1.06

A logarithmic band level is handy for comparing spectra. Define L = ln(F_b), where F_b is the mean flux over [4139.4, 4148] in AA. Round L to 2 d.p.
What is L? 0.17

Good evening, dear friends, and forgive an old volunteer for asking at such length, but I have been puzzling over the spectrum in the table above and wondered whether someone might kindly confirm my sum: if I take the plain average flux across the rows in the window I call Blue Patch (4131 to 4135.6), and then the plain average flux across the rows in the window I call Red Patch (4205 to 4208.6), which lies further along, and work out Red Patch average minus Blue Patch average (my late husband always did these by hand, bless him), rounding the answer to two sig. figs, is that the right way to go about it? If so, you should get 0.10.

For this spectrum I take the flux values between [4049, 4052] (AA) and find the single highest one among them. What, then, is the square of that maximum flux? 1.62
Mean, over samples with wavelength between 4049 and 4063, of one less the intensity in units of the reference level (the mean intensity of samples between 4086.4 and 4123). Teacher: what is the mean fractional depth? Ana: -0.005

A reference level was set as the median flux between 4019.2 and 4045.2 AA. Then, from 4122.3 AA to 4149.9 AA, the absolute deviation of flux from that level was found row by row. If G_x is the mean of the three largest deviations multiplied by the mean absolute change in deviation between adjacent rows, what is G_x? 0.043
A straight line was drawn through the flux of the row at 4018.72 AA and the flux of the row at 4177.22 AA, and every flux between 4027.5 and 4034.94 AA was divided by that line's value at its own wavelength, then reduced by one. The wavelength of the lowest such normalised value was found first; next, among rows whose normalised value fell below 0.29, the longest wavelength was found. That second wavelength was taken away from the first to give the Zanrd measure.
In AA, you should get -2.8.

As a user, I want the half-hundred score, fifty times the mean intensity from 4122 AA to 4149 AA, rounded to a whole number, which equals 54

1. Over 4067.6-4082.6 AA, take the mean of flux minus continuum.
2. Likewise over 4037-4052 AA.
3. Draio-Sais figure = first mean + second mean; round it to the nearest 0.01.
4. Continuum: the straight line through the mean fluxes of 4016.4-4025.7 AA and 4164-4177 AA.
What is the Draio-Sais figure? 0.00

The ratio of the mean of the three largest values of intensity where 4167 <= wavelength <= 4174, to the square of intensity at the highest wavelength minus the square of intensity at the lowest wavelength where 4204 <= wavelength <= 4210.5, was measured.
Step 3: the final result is -5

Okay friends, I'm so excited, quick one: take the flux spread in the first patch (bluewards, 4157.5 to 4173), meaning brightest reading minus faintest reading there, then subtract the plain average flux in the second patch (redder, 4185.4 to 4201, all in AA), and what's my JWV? -0.48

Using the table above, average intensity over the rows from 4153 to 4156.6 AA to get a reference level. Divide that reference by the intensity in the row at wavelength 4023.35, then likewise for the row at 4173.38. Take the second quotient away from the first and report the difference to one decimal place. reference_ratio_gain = -0.5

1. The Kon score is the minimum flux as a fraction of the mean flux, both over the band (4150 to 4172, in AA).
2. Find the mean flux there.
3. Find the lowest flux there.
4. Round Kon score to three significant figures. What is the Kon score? 0.763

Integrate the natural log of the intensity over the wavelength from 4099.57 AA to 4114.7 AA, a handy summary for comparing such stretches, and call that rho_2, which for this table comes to -1.2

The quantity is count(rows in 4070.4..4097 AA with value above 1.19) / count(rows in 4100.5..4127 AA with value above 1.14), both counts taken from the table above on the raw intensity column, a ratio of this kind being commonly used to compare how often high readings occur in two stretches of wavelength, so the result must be 1.3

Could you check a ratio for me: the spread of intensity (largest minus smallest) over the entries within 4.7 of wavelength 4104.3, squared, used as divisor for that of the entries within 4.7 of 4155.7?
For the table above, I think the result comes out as 1.4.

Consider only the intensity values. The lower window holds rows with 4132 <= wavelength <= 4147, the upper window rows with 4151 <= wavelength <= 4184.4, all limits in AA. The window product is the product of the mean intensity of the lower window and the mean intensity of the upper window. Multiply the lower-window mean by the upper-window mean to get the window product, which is 1.20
